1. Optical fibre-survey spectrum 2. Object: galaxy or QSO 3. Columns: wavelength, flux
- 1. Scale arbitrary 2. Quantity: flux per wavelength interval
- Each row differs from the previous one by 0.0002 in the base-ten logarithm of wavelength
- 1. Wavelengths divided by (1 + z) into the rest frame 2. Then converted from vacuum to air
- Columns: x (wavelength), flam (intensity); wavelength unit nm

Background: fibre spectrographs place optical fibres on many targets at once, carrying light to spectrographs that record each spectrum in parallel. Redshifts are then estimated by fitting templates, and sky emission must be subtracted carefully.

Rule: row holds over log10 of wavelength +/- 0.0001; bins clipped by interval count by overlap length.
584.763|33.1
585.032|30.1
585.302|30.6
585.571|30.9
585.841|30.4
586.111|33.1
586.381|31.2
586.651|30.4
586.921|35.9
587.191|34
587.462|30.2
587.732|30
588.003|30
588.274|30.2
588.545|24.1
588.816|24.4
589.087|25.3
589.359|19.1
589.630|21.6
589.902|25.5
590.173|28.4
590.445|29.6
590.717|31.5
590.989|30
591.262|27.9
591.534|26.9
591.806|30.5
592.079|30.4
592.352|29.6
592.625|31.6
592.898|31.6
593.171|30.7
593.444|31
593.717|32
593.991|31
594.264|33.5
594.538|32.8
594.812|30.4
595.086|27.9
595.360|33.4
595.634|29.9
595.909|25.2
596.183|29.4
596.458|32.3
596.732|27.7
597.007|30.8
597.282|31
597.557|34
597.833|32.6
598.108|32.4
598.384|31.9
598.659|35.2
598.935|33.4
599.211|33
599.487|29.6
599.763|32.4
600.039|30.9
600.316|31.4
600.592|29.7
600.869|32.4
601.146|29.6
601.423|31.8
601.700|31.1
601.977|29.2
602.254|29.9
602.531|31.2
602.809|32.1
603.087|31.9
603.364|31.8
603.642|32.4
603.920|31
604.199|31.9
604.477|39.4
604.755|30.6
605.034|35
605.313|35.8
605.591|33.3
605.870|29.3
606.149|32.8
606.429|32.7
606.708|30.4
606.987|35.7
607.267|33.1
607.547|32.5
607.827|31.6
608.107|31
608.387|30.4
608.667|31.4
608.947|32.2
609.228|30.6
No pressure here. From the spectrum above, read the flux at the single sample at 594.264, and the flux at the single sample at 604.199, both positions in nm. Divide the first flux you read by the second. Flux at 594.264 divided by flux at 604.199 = 1.05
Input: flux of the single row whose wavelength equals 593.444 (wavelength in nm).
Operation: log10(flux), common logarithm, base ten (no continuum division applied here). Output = 1.491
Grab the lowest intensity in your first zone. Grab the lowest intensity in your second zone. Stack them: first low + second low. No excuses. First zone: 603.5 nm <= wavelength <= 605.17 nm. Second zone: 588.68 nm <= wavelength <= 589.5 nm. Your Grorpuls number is 50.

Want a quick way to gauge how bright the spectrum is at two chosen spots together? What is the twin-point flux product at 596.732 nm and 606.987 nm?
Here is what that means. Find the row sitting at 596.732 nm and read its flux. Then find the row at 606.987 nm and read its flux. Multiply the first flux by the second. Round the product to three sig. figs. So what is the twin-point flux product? 989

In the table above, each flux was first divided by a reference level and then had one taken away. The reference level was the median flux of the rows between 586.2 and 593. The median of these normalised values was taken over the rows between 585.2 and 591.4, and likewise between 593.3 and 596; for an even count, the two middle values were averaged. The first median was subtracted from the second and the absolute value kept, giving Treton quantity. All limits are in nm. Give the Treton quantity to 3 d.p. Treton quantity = 0.033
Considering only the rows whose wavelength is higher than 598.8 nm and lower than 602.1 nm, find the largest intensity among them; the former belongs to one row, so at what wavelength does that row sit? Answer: 598.935 nm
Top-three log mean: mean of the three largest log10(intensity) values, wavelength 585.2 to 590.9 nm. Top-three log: 1.54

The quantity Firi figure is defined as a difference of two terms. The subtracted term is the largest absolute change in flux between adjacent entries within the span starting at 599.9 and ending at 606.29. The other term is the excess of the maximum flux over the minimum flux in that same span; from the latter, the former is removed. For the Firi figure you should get 1.4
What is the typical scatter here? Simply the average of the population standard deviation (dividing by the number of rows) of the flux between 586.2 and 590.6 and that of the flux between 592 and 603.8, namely 3.1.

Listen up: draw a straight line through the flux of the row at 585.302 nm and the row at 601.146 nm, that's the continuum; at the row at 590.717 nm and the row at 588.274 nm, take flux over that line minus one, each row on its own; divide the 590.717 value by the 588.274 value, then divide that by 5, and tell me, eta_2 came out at -1.2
